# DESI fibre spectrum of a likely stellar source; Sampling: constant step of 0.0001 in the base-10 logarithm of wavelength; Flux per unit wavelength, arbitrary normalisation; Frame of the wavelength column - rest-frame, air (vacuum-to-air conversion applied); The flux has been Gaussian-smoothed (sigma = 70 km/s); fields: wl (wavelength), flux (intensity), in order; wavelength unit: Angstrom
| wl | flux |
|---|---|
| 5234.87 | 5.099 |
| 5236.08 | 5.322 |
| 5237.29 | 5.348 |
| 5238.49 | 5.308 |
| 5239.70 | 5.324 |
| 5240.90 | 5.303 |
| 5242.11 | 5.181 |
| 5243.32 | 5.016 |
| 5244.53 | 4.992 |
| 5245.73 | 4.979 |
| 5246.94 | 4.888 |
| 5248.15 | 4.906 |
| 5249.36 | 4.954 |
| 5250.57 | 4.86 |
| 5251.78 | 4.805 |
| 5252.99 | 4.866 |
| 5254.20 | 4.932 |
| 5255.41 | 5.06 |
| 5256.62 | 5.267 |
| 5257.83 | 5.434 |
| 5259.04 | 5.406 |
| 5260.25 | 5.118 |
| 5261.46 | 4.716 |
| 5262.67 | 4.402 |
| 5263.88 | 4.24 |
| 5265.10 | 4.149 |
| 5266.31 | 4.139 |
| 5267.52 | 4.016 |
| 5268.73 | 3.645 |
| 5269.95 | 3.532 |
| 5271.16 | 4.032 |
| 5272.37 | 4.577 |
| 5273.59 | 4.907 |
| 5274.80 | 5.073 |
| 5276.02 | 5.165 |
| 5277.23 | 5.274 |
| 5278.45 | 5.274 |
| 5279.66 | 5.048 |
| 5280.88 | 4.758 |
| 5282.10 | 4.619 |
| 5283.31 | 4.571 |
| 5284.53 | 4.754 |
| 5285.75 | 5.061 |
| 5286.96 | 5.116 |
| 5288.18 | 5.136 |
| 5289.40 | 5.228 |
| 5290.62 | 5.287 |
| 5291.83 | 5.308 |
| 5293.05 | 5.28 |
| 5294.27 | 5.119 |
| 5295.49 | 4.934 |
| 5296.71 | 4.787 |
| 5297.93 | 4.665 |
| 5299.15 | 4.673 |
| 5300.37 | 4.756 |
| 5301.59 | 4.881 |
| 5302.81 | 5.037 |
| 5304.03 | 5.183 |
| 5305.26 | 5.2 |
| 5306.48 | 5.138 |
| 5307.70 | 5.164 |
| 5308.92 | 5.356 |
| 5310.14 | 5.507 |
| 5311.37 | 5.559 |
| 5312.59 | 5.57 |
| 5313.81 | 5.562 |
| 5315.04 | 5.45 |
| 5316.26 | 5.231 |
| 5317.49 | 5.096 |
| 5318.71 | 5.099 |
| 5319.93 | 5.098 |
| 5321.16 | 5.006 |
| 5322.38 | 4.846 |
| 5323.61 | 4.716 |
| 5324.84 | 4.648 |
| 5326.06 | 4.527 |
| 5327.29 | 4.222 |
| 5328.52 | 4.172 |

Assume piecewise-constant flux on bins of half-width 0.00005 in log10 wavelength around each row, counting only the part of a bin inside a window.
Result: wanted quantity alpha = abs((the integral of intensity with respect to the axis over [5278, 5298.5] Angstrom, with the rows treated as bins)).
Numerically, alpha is 102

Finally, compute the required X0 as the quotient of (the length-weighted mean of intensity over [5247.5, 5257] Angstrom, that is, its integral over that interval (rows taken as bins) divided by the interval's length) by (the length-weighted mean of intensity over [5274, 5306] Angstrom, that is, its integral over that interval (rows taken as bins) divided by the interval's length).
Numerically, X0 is 0.99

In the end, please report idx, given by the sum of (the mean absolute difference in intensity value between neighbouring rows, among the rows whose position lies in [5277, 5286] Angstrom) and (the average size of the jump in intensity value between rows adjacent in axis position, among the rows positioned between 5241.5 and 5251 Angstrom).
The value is 0.235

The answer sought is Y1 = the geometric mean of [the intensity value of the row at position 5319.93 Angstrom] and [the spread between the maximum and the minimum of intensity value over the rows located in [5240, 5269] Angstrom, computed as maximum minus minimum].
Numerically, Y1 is 3.0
